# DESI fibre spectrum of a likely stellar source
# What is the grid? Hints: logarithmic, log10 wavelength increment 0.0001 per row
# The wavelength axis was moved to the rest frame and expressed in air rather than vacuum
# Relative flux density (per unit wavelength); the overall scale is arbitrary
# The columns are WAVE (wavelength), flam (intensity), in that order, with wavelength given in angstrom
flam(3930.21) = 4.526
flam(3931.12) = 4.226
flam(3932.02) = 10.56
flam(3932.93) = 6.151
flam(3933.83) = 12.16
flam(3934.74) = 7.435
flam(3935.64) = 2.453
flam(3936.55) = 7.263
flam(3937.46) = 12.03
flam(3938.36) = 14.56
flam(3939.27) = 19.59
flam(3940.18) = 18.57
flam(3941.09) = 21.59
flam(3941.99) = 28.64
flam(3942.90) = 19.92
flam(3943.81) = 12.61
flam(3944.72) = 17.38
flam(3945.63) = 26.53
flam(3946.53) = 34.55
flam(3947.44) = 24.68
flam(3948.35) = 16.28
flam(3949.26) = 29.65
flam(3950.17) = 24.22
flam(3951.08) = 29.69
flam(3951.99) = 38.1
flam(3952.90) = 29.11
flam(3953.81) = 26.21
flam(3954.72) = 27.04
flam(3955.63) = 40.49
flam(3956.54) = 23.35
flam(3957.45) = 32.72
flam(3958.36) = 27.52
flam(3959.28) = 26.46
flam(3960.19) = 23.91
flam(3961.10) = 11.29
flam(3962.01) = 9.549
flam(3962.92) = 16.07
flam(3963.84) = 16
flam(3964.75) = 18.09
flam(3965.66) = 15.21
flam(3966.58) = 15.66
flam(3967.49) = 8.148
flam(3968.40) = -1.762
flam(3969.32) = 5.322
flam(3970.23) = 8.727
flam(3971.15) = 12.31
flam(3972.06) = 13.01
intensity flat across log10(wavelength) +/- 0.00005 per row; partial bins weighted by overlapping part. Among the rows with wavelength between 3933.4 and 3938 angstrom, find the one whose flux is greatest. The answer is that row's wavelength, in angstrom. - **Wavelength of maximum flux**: 3933.83 angstrom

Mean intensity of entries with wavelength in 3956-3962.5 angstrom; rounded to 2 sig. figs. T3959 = 22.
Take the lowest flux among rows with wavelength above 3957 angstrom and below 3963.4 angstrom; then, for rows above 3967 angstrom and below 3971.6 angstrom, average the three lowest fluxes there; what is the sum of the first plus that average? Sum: 13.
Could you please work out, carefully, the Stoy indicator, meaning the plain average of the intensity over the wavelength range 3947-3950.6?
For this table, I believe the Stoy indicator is 23.7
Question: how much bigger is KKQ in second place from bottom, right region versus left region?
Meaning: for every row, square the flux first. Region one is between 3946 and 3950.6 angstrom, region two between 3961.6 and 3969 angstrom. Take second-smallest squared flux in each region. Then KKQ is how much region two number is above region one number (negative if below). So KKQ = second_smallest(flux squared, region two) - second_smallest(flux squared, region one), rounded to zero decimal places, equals -520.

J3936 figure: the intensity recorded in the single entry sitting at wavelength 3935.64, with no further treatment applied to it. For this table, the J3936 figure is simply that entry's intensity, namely 2.453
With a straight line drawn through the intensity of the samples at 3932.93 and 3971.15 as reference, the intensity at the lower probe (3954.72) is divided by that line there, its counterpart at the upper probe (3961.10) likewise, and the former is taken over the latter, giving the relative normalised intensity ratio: 2.6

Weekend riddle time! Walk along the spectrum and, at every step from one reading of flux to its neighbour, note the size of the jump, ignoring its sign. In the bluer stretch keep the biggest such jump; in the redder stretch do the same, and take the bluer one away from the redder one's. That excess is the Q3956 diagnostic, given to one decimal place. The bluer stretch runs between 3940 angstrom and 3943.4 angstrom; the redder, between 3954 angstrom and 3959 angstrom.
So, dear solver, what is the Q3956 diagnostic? 8.4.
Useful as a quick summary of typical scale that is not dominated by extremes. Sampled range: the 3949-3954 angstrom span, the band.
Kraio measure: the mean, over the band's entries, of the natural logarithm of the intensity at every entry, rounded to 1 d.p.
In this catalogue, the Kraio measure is 3.4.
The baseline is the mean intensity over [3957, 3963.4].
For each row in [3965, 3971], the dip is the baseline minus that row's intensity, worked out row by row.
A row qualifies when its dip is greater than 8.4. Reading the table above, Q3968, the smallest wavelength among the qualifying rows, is 3967.49 angstrom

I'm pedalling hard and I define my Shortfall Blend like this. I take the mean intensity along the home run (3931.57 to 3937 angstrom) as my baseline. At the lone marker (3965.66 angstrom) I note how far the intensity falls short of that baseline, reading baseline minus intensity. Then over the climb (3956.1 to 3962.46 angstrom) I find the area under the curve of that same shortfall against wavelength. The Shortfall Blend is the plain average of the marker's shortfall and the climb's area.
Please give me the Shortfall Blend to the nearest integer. -50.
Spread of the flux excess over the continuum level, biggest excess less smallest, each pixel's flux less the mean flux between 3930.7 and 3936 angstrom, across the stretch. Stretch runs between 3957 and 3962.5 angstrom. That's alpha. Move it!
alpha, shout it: 23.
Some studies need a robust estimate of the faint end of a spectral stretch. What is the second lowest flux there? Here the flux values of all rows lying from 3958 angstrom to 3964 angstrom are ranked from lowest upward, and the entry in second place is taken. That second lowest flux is 11.29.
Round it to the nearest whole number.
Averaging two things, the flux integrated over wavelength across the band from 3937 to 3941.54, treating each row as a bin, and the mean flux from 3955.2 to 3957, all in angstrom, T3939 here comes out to 55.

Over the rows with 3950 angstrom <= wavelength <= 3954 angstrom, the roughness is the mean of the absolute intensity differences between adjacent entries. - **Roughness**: 6.4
